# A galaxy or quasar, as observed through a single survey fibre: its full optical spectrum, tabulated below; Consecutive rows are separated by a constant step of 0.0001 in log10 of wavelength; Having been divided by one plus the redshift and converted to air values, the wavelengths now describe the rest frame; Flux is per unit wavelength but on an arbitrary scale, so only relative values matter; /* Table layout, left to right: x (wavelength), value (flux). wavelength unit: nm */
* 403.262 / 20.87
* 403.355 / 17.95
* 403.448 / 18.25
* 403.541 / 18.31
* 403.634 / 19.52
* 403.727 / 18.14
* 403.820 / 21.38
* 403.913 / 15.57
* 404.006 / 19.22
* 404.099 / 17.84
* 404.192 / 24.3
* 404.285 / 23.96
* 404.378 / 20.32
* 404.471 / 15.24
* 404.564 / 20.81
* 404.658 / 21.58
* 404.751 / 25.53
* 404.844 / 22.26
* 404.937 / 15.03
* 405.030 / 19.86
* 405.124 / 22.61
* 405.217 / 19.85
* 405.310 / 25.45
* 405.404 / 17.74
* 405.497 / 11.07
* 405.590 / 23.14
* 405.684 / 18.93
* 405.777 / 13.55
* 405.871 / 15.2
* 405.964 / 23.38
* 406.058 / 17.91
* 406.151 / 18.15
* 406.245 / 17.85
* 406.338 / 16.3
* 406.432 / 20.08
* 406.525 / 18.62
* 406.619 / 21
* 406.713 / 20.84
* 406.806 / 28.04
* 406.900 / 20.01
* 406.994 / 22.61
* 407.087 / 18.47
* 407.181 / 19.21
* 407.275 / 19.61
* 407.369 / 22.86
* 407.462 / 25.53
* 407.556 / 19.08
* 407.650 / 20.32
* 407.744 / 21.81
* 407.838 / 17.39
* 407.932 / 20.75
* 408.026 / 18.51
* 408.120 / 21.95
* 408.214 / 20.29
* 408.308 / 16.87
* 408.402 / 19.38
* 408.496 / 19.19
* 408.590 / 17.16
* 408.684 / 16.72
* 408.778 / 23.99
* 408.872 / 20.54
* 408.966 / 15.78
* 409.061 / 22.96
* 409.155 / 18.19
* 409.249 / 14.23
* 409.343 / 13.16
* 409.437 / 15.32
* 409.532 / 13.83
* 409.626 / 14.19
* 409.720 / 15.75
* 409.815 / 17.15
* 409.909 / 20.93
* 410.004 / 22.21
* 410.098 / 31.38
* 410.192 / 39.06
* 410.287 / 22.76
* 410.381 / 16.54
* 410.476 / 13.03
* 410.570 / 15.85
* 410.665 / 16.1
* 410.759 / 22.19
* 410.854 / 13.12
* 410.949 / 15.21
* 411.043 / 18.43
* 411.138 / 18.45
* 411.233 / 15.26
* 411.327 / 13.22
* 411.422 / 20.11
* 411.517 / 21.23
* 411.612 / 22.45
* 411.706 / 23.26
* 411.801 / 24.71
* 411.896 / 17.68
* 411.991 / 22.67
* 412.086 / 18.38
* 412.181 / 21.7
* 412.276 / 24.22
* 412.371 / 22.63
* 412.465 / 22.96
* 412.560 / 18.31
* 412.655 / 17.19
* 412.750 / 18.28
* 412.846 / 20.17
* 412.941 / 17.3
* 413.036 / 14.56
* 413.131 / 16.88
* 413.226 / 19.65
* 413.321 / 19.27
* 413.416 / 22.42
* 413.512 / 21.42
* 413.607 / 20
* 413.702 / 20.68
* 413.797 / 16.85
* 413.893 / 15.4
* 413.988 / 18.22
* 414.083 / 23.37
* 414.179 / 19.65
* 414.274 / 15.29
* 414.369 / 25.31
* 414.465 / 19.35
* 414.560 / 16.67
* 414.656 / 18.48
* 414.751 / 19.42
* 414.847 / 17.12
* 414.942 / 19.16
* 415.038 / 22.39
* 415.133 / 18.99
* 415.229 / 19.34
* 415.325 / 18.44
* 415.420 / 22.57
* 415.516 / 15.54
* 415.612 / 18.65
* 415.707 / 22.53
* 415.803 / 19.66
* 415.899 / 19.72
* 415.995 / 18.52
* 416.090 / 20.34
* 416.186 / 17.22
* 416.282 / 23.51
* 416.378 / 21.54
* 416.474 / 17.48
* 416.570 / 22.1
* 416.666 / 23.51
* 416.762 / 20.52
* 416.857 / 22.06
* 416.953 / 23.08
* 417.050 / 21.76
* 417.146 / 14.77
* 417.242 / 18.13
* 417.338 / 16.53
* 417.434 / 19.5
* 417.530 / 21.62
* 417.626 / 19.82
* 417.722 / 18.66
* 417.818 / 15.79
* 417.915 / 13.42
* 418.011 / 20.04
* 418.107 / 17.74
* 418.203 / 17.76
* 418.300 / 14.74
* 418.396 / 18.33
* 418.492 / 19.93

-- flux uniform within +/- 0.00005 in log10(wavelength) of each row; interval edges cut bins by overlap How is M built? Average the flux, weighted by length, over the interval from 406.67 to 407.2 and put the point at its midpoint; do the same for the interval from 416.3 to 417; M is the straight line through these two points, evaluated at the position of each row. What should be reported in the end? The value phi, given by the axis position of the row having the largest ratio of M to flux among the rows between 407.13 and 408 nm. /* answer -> 407.838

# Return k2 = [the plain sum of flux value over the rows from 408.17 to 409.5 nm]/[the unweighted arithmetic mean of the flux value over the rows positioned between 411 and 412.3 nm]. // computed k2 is 12.6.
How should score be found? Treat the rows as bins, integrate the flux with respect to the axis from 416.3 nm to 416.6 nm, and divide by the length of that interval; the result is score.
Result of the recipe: 20.6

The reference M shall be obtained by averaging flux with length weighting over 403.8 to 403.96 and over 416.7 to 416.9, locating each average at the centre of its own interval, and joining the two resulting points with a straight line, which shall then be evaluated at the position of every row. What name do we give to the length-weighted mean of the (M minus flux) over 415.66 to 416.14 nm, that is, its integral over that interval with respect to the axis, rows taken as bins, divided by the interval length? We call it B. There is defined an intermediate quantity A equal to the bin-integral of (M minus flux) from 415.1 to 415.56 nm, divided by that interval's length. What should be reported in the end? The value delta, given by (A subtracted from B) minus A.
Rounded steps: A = 2.1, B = 1.1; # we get -3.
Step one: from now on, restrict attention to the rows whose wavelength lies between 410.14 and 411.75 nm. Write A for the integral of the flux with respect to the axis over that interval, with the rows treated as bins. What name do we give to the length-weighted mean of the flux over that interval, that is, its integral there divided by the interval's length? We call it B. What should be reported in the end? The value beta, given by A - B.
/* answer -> 11.7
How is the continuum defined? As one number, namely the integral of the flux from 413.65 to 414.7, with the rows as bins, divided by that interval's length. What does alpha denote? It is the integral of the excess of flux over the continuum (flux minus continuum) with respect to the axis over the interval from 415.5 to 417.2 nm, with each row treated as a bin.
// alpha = 2.0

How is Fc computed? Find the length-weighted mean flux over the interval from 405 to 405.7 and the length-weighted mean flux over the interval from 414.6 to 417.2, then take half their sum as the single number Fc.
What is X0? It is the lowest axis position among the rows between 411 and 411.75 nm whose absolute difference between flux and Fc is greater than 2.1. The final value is 411.233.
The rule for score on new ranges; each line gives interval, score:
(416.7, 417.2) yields 20.5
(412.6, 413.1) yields 17.5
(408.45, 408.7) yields 17.8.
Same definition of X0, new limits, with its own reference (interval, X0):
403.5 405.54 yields 403.913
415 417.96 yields 415.038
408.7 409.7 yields 408.778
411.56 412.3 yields 411.612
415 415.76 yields 415.038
